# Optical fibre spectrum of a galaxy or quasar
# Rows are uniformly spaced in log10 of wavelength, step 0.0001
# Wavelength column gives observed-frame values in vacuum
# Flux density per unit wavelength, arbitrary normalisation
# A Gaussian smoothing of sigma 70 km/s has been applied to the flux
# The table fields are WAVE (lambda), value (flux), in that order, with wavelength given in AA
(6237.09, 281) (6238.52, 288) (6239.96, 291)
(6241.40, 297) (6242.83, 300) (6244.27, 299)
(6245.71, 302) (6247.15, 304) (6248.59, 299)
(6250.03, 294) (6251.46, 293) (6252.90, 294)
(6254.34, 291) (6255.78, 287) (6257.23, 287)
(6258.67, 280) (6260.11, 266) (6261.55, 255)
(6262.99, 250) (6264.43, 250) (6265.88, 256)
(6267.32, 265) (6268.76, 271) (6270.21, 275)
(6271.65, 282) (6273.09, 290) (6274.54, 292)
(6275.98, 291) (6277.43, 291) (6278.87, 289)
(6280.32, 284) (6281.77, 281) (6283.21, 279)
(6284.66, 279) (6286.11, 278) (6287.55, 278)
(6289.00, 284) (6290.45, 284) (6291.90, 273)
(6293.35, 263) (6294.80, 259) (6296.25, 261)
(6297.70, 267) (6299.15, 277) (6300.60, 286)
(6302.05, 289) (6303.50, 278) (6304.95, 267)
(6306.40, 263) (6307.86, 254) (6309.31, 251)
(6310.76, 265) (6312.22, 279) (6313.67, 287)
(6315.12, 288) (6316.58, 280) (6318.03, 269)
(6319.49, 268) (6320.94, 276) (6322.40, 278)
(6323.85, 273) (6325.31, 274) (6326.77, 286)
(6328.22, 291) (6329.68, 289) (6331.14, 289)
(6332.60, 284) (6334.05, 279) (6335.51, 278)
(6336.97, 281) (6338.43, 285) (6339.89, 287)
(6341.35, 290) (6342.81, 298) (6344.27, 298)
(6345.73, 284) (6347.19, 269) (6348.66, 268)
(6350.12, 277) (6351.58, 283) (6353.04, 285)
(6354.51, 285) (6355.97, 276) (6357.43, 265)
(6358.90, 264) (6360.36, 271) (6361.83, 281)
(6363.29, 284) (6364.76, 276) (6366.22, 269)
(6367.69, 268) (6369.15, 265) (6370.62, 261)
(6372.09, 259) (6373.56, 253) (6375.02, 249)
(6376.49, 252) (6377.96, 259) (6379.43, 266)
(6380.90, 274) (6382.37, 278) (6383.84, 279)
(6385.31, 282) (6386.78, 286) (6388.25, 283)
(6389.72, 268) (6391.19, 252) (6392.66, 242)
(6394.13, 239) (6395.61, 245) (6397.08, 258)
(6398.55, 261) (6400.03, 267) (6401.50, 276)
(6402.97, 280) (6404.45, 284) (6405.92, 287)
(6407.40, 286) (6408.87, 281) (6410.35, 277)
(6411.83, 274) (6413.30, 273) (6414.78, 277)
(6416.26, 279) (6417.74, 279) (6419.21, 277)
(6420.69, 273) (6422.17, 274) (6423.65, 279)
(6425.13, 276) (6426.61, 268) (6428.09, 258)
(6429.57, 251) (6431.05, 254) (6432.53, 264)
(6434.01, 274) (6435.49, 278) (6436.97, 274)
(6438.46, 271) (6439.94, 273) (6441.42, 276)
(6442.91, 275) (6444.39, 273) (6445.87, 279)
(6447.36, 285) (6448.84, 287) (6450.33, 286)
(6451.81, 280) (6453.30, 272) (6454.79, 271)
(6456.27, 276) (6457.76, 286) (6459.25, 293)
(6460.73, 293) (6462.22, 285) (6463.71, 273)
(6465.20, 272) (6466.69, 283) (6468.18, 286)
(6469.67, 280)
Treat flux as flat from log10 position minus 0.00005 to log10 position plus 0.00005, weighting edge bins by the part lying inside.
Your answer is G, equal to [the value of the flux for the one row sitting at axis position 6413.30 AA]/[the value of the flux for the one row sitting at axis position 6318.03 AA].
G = 1.01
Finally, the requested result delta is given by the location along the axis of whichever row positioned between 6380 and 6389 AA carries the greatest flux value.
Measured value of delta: 6386.78 AA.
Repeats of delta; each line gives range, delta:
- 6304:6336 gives 6328.22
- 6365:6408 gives 6405.92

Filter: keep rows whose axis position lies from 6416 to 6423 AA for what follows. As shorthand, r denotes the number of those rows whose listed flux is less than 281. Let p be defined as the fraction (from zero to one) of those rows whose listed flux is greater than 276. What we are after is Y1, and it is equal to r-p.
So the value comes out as 4.4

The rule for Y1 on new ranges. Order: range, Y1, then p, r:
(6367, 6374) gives 5.0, 0.00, 5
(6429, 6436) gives 4.8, 0.20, 5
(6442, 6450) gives 2.4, 0.60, 3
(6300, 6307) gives 2.4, 0.60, 3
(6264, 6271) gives 5.0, 0.00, 5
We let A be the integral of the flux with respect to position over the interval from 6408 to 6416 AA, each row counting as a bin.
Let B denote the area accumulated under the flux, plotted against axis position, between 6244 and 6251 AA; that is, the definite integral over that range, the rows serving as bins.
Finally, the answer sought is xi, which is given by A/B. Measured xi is 1.06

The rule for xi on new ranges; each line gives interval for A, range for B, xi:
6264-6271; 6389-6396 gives 1.06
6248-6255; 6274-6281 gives 1.02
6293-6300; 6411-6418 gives 0.96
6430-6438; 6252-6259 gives 1.06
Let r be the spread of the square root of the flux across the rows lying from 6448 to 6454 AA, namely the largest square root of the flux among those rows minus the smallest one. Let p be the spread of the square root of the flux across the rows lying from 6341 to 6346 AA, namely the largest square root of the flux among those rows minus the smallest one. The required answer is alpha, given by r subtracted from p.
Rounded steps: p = 0.41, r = 0.45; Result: -0.04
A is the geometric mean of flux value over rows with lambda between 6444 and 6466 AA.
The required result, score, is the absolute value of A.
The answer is 281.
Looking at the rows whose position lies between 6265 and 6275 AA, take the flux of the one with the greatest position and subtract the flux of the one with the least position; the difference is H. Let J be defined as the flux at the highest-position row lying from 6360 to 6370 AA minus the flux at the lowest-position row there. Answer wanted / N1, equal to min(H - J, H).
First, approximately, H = 36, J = -6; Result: 36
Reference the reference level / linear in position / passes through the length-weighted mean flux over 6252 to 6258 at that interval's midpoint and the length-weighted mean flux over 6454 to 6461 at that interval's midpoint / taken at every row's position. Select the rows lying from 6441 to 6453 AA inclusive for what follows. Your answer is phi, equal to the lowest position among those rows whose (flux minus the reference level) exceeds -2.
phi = 6447.36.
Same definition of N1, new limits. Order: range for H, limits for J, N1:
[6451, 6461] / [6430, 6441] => -6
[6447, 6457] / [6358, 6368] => -13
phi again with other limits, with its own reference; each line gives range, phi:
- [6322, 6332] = 6326.77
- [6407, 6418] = 6407.40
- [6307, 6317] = 6313.67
